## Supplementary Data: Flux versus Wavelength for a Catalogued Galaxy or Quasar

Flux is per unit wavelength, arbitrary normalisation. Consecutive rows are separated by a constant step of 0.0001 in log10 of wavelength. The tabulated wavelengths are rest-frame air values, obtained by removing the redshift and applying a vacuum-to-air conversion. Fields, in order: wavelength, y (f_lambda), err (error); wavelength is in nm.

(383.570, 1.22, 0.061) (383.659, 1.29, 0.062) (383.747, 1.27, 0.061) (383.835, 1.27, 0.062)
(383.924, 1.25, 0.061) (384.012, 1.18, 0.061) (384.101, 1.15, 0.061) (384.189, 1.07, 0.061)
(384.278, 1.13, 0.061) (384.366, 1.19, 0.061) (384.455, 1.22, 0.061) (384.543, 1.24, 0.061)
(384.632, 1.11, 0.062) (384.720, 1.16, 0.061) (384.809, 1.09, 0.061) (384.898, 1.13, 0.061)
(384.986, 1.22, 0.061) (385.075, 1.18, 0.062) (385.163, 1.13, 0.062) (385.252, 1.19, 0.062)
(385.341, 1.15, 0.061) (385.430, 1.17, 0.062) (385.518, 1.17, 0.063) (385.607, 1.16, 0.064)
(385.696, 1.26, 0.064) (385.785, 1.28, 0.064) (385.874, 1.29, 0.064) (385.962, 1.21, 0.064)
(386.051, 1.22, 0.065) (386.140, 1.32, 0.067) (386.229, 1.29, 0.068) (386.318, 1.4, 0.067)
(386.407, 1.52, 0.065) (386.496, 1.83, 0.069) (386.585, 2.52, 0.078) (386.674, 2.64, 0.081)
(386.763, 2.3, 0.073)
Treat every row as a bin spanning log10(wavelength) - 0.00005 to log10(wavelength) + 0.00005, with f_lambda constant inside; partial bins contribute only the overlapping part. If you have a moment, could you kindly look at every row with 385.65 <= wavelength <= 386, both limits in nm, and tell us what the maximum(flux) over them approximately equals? 1.29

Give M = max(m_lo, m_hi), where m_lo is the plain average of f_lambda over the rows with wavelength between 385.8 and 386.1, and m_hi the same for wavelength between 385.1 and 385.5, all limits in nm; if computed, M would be 1.2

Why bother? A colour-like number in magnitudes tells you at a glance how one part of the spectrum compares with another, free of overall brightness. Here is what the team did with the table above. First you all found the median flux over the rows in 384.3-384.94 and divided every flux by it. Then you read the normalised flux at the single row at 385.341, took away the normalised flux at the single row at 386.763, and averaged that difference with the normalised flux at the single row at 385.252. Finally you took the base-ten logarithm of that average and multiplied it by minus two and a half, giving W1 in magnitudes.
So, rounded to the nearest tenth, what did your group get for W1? 4.4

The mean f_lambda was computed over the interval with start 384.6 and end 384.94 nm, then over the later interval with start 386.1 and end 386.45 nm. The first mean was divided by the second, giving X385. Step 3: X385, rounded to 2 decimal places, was 0.81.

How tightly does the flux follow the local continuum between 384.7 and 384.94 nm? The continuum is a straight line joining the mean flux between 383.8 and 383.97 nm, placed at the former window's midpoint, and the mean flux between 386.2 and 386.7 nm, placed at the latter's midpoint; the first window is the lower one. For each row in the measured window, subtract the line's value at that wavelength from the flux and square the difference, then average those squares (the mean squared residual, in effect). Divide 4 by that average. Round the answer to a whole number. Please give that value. 32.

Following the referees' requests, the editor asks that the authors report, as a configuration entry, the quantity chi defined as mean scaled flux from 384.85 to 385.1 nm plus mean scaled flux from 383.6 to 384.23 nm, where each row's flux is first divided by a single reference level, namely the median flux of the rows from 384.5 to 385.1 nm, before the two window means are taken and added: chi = 2.06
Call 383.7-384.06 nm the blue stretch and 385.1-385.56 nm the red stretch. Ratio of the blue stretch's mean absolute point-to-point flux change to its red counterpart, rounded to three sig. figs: 1.00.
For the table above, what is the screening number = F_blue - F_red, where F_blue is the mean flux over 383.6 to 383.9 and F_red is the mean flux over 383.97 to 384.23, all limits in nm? 0.14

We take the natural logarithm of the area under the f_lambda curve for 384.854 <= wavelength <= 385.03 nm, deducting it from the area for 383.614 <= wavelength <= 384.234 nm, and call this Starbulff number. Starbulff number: 2.32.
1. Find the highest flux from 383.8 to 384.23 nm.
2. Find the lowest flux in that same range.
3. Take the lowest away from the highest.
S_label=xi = 0.200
